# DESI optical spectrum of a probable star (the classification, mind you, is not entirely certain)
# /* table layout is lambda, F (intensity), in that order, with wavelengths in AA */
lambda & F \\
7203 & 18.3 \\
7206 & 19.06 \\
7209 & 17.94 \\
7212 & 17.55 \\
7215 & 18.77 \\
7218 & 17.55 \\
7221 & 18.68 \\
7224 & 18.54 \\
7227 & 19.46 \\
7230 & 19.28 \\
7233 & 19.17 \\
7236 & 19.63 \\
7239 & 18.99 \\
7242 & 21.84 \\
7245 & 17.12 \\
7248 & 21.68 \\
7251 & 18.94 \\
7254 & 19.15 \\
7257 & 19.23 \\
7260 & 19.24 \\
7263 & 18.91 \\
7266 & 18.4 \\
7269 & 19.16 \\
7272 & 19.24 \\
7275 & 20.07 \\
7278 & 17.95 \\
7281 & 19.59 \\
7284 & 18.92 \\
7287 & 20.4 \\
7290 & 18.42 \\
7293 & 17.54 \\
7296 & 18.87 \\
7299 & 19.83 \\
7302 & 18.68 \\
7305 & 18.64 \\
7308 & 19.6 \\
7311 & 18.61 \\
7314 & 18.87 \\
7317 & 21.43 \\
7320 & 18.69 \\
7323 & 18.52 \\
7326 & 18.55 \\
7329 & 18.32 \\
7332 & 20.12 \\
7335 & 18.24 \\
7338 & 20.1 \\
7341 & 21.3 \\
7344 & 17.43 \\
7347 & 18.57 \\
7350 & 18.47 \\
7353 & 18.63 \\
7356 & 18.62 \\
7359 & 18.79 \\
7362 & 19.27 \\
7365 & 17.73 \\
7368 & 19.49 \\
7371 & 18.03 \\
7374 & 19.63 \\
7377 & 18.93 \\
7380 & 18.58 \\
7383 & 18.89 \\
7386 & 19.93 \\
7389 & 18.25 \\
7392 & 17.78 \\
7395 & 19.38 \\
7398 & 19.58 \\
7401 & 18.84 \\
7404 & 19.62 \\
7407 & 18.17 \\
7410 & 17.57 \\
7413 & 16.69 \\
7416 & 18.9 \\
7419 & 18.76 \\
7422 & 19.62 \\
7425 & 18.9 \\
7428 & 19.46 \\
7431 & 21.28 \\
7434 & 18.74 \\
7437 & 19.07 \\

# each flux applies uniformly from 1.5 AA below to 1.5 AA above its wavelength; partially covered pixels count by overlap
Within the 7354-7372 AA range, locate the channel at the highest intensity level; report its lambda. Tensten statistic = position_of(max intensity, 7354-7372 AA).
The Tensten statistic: 7368 AA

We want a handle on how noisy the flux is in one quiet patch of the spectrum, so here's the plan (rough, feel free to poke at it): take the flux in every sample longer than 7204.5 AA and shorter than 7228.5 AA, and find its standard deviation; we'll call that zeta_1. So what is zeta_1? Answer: 0.7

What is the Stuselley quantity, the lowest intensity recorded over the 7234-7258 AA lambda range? 17.12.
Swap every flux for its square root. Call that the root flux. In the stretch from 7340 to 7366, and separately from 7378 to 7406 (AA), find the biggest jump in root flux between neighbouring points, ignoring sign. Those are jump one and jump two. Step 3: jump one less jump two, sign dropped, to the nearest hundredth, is 0.25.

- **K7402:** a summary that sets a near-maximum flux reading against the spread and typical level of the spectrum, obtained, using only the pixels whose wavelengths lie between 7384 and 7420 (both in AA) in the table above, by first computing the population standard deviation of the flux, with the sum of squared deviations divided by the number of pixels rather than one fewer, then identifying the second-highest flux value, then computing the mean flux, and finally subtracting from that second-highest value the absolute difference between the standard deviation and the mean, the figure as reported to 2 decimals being 1.92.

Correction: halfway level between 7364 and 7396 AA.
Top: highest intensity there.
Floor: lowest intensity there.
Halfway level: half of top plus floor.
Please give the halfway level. 18.8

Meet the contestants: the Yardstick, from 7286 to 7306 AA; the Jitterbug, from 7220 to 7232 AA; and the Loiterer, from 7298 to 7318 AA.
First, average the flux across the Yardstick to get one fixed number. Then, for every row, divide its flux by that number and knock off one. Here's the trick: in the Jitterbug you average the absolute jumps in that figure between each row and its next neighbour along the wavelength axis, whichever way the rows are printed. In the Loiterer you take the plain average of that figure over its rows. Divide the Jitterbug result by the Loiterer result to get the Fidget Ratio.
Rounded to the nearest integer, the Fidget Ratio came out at 1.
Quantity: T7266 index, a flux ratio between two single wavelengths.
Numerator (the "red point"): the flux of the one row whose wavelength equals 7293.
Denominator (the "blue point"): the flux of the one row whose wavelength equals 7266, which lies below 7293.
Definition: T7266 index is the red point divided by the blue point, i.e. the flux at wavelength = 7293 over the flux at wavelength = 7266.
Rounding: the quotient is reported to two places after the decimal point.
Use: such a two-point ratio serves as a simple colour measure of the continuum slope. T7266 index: 0.95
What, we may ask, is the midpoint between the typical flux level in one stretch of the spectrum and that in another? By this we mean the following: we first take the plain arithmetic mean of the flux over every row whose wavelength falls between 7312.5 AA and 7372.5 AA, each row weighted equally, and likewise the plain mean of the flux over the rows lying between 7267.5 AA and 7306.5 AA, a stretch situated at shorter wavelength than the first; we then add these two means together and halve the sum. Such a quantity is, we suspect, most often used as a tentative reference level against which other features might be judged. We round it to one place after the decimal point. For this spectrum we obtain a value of 19.0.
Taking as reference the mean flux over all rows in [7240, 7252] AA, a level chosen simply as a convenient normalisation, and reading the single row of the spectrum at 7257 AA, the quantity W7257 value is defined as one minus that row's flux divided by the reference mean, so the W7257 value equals 0.03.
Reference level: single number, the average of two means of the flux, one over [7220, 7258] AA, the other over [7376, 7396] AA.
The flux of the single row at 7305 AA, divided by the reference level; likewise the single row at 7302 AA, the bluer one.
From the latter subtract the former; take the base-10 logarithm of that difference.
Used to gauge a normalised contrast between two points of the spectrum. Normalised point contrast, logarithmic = -2.7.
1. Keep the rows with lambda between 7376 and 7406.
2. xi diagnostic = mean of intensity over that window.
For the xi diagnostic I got 19.0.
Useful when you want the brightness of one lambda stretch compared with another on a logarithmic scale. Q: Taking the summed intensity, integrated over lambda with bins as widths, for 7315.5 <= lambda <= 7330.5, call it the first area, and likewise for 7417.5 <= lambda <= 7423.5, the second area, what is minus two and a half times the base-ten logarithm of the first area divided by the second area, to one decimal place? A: -1.0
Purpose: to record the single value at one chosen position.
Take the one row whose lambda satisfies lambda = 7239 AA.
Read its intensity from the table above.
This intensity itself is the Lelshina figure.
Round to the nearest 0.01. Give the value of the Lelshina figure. 18.99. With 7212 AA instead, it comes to 17.55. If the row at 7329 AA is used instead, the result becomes 18.32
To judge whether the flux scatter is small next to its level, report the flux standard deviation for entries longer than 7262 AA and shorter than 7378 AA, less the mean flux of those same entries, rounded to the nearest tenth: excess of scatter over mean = -18.1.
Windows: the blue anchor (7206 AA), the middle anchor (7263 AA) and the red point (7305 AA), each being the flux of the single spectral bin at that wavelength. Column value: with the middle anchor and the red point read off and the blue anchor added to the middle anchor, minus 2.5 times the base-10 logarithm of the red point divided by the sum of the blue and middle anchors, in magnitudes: 0.772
